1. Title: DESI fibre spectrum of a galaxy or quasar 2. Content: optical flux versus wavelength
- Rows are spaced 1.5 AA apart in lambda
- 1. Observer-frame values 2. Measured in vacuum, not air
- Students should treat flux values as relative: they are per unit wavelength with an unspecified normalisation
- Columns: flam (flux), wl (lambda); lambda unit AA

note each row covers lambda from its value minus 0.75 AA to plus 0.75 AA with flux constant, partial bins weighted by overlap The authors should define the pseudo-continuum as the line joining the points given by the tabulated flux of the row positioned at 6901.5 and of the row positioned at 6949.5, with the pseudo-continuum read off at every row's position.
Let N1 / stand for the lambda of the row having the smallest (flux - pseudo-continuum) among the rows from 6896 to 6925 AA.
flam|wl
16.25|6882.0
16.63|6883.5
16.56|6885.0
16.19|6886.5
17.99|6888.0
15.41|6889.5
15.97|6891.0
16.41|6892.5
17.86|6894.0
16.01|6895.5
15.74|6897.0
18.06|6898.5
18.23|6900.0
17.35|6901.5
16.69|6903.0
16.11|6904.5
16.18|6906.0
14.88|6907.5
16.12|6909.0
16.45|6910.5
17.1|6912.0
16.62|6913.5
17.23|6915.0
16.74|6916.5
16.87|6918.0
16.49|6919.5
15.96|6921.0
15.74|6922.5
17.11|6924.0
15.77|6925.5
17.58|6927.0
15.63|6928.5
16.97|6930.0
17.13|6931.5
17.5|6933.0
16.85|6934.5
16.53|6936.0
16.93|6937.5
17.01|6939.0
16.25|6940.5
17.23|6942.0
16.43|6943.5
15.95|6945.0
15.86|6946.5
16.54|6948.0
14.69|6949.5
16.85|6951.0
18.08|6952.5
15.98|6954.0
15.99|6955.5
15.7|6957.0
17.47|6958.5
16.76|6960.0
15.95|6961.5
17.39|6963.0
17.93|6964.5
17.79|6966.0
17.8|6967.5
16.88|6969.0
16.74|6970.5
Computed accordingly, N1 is 6907.5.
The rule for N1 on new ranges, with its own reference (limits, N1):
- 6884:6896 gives 6889.5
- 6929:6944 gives 6940.5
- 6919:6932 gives 6922.5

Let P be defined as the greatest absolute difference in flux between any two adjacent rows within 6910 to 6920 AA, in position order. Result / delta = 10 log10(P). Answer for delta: -1.9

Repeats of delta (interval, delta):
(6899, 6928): 2.6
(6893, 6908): 3.7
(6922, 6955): 3.3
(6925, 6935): 2.9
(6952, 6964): 3.2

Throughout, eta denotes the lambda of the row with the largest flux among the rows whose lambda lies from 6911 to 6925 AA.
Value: 6915.0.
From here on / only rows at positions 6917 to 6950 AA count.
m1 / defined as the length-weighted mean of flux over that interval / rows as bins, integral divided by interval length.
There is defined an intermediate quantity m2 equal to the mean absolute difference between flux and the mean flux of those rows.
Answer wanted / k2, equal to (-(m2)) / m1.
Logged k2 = -0.034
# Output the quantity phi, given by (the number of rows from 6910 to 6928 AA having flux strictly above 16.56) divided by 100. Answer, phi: 0.070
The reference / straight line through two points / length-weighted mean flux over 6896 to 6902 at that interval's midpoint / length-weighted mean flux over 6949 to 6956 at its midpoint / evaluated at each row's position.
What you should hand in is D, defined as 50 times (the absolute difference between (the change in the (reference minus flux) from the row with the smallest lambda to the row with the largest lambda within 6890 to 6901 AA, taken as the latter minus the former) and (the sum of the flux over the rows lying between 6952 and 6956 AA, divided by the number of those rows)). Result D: 955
